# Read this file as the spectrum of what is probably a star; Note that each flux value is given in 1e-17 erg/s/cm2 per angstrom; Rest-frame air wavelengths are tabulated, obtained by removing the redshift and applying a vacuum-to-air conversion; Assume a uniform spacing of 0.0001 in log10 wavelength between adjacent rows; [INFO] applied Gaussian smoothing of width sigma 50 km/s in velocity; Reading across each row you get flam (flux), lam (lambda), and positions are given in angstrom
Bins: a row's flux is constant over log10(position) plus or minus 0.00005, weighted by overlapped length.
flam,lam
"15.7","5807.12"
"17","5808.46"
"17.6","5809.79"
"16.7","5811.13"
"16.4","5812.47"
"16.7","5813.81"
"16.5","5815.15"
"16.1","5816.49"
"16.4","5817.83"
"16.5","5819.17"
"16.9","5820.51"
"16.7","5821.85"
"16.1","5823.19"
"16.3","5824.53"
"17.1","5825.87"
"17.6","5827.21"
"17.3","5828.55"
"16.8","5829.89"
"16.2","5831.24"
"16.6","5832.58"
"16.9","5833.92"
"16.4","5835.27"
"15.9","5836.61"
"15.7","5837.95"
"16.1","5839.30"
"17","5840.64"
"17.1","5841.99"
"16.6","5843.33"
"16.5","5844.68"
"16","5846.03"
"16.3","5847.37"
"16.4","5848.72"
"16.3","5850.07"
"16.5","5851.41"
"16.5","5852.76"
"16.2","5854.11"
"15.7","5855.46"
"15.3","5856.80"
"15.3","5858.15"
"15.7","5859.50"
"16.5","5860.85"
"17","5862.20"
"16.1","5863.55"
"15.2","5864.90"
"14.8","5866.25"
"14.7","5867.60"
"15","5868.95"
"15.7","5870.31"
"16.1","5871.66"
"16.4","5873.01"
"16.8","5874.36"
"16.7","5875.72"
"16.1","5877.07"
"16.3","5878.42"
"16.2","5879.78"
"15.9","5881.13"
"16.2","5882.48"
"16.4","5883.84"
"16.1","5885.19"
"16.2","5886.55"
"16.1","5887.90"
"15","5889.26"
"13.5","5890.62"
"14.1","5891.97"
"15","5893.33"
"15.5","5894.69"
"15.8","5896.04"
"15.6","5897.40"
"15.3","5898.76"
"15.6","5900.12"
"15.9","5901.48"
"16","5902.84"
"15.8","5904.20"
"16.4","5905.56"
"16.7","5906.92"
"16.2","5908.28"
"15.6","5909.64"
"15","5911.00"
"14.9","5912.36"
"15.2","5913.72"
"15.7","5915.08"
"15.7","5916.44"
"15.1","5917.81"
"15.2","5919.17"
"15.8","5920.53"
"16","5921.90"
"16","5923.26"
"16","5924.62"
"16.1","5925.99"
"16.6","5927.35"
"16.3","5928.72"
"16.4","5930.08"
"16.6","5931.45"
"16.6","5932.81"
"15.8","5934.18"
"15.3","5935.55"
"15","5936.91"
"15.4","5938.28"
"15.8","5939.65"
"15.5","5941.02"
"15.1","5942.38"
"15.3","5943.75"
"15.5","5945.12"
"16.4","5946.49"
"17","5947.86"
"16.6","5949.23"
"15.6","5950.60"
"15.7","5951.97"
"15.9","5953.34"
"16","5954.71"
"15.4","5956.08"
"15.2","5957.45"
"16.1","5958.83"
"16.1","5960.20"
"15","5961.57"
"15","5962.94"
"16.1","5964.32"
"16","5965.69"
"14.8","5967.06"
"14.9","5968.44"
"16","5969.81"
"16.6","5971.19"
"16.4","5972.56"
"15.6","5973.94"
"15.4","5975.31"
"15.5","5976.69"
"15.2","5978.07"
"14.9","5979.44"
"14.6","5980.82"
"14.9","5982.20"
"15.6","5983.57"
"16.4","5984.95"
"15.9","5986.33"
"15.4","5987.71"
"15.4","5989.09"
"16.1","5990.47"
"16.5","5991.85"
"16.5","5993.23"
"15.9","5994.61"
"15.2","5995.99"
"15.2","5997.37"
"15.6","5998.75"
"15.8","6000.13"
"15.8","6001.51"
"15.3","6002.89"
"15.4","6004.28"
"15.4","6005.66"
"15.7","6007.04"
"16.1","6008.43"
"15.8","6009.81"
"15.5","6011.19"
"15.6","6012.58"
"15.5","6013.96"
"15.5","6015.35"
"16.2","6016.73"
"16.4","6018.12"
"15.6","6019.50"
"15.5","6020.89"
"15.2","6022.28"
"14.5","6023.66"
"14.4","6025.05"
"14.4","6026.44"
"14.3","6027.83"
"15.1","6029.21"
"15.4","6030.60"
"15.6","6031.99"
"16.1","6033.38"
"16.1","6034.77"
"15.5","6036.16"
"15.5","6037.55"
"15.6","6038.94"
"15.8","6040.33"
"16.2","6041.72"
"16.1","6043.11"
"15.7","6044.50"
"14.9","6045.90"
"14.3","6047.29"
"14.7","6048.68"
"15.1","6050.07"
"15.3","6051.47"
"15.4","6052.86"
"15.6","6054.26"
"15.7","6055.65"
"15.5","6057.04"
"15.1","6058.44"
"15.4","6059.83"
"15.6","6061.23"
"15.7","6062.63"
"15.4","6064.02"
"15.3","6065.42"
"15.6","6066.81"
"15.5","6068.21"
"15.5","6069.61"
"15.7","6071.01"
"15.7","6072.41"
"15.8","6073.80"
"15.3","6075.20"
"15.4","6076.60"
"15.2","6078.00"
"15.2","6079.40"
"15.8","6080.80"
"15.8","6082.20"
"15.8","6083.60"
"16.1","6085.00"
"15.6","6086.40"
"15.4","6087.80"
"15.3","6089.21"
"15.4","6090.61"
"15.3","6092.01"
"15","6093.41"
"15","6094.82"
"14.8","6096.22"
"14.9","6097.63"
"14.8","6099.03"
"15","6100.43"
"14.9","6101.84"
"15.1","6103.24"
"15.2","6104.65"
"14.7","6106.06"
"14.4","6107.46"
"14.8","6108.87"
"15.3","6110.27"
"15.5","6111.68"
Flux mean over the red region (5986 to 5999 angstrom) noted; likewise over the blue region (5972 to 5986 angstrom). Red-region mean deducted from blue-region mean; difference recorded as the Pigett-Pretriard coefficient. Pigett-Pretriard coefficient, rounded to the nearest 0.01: -0.32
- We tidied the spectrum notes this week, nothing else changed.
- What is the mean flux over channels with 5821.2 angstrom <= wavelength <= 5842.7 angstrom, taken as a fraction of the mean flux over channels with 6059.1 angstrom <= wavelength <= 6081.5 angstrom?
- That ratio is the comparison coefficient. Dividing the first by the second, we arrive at 1.07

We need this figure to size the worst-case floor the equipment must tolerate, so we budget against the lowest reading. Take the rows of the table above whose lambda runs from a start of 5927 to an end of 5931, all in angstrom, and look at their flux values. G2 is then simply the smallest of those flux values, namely 16.3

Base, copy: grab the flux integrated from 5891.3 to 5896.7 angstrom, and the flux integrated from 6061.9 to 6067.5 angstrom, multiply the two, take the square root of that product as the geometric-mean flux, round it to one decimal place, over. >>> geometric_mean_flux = 84.2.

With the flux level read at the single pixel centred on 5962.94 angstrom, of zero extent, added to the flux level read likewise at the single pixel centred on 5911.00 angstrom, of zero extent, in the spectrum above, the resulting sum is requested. 30.0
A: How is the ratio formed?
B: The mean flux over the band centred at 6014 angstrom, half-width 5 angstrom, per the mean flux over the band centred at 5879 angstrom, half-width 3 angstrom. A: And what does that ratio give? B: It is 0.98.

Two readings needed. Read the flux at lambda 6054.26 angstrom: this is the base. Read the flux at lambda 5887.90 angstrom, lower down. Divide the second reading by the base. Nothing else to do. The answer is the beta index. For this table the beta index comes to 1.03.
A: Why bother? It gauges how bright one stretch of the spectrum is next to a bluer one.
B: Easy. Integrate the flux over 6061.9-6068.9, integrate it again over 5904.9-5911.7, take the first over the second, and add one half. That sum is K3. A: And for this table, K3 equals 1.50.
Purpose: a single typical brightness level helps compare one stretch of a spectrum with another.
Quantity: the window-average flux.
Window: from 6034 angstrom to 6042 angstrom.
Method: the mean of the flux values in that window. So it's 15.8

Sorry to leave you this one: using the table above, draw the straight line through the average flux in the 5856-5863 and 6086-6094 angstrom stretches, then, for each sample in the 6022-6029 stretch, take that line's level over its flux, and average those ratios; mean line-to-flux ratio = 1.07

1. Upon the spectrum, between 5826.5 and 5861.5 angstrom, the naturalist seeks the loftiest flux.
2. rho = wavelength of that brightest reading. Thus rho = 5827.21 angstrom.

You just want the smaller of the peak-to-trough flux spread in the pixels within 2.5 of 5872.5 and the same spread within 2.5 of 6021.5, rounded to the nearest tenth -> 1.1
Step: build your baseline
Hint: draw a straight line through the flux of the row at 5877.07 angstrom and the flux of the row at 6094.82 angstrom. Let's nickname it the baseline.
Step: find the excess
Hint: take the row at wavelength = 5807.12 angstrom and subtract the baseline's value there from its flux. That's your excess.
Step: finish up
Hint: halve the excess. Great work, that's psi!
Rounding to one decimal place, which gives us -0.4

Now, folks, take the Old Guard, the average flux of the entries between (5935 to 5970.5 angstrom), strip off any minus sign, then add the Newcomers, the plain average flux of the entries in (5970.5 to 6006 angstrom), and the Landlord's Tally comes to 31.3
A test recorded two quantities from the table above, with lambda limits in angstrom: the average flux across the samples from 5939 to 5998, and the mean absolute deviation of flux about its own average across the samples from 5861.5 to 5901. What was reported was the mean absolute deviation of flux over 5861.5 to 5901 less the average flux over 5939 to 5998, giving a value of -15.0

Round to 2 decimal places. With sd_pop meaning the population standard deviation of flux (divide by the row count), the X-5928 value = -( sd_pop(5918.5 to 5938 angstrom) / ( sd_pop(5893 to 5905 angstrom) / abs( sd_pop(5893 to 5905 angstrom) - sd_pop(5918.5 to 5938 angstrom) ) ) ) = -0.35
